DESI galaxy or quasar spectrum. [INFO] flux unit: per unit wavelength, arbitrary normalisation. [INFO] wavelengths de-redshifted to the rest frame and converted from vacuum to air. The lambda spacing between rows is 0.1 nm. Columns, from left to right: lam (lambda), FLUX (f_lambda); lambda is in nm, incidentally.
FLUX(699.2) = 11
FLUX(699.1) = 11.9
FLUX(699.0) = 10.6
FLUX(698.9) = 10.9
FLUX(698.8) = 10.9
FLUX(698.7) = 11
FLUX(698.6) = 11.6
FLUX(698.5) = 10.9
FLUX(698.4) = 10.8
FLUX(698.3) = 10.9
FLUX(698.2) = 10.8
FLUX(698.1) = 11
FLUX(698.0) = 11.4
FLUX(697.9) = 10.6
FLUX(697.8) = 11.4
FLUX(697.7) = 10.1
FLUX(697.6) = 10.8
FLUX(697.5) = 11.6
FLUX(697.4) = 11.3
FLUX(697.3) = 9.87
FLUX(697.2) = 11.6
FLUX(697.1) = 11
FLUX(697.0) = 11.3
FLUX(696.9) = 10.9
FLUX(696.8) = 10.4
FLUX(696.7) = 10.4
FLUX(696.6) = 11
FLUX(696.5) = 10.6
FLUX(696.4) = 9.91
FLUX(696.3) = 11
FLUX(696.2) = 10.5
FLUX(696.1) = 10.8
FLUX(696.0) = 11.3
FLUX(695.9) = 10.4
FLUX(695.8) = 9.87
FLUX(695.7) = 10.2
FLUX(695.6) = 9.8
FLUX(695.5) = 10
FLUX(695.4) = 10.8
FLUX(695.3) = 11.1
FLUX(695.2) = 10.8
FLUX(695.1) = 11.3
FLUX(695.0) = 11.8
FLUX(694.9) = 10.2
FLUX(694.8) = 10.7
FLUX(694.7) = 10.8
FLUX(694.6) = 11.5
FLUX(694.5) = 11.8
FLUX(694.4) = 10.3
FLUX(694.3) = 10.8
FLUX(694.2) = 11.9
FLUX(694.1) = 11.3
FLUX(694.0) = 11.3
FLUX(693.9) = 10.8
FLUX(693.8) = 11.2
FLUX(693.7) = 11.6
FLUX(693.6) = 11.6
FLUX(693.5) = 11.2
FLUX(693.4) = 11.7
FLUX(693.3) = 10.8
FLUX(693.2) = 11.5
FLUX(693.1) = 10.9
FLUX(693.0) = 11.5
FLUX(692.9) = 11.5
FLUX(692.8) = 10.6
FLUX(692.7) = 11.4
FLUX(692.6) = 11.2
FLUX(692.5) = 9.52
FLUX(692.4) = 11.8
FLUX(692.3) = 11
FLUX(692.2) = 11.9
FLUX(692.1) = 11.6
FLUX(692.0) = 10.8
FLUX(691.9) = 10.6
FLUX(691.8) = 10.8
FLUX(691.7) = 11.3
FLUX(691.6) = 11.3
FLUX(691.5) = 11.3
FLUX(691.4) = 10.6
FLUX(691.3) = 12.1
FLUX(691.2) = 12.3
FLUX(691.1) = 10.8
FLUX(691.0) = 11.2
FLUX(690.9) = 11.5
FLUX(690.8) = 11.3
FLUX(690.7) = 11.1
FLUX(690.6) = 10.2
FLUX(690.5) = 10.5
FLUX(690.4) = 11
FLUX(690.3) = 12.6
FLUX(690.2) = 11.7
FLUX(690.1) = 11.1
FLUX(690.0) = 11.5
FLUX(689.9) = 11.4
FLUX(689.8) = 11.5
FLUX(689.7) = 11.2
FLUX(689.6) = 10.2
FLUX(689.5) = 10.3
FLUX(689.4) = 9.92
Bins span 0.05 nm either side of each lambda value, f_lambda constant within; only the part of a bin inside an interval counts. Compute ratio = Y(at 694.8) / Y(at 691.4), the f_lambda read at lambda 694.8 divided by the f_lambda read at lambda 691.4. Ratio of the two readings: 1.01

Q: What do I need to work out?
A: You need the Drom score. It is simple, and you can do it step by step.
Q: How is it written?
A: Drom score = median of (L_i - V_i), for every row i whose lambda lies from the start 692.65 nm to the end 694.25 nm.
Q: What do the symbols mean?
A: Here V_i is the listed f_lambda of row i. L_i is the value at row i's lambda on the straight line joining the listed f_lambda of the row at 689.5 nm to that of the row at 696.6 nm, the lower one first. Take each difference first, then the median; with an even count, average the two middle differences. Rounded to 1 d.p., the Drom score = -0.7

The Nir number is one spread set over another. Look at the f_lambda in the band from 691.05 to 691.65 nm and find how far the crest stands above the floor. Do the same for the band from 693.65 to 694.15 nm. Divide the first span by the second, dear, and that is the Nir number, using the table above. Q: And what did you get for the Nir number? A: 2.1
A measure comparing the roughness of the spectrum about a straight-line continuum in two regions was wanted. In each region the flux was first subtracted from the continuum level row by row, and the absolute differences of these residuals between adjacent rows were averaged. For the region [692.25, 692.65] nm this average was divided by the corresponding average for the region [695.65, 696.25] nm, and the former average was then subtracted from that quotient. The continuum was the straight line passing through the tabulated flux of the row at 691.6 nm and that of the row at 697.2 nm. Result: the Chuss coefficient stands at 1.5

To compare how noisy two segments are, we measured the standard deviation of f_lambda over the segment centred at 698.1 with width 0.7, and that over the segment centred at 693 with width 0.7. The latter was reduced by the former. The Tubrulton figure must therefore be 0.08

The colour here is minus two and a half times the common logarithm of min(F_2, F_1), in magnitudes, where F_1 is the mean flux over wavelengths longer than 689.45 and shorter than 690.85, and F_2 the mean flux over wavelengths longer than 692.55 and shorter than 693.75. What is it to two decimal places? -2.61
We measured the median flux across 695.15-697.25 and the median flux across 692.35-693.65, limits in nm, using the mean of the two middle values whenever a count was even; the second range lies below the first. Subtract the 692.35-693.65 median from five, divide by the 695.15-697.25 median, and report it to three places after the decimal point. -0.593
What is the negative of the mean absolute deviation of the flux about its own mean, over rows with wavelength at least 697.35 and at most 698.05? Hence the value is -0.453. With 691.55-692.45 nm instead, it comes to -0.385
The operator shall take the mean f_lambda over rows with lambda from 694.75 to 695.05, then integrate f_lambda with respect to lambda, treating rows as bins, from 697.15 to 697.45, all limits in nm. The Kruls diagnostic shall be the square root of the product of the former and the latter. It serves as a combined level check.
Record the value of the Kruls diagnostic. 5.98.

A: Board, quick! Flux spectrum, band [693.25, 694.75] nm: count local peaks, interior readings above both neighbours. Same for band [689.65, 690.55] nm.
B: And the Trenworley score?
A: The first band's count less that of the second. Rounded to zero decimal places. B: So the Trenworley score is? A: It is 0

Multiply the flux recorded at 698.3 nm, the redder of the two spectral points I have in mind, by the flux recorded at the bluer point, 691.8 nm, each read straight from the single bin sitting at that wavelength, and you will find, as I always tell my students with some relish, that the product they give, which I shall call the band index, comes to 118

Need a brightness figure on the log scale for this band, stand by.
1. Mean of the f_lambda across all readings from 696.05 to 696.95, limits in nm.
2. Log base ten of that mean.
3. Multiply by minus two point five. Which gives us -2.56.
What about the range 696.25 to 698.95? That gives -2.59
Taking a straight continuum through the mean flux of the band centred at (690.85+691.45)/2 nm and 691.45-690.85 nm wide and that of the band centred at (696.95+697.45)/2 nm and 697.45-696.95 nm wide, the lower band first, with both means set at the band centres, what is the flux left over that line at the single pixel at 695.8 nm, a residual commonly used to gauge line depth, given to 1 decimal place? -1.2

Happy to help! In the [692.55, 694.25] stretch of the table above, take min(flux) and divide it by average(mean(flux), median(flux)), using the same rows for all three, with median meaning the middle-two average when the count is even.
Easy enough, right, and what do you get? 0.938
